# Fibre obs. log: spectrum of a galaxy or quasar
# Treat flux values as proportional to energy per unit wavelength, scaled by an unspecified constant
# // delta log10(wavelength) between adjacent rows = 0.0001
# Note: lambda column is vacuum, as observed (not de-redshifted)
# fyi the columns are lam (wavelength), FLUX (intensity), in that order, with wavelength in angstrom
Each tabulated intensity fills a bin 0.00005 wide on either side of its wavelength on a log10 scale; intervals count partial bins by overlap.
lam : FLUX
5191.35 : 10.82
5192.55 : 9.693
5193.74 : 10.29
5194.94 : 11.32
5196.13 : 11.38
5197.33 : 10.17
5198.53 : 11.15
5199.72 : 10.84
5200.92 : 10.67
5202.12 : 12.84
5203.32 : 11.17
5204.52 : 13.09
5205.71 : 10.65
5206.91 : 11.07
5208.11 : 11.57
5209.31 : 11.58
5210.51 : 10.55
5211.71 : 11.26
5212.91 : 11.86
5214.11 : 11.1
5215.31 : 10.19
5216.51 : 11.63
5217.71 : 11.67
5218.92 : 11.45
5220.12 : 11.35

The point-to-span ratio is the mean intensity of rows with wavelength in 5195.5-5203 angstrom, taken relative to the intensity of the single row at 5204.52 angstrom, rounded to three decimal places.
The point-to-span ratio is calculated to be 0.854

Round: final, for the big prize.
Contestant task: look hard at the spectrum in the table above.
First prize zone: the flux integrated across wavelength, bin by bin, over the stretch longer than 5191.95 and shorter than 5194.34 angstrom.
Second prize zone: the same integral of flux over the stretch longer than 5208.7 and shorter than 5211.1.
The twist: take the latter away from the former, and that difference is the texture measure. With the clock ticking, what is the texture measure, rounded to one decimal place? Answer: -2.7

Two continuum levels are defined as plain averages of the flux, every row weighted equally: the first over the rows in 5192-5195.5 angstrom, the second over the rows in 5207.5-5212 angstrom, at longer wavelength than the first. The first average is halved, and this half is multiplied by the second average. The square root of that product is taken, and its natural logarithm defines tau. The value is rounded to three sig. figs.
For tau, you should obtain 2.04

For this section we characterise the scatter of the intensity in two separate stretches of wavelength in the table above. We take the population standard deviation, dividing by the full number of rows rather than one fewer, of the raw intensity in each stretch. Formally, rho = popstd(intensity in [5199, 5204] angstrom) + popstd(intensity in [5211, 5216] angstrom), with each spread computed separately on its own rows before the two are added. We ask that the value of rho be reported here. 1.46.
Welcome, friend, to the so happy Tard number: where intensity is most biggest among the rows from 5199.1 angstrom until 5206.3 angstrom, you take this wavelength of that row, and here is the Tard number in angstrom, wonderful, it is 5204.52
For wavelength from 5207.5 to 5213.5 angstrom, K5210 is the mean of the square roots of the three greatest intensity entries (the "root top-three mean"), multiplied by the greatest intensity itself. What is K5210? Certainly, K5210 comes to 40.5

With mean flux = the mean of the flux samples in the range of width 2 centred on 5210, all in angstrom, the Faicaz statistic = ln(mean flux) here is 2.40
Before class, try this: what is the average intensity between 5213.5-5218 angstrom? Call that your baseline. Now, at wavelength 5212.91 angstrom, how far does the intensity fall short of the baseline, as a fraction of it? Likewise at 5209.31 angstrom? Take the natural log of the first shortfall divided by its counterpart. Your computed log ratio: 0.5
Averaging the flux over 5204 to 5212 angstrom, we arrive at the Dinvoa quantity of 11.4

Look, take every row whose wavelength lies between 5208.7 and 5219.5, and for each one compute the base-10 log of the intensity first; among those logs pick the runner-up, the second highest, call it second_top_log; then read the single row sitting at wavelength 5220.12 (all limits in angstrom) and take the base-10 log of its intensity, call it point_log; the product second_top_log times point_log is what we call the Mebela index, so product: 1.13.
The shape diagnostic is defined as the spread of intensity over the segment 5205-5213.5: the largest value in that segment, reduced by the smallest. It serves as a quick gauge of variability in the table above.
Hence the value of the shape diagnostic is 1.3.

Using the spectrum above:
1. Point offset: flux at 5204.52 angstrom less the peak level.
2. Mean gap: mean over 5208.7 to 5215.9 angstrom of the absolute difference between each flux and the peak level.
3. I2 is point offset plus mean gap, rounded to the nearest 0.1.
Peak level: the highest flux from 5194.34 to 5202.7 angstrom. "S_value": 2.0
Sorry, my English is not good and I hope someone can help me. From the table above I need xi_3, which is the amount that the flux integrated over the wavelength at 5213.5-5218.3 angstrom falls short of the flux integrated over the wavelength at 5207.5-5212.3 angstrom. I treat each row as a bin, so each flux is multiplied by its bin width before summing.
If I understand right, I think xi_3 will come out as 0.4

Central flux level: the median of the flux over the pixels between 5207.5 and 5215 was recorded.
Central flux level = 11.4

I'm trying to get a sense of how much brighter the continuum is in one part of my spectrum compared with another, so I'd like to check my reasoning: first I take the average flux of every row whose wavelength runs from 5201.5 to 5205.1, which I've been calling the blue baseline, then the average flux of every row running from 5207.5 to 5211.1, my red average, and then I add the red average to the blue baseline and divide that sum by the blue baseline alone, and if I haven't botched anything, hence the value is 1.91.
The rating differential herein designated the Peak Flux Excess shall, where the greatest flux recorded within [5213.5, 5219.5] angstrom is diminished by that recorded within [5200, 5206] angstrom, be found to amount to -1.42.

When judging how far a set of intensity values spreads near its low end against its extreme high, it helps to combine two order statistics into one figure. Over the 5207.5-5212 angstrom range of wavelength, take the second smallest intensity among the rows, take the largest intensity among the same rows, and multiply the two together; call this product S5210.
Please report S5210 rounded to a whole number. 130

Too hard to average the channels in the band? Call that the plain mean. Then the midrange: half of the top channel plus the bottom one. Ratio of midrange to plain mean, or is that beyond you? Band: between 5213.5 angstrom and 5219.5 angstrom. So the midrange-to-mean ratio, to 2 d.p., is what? 0.98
